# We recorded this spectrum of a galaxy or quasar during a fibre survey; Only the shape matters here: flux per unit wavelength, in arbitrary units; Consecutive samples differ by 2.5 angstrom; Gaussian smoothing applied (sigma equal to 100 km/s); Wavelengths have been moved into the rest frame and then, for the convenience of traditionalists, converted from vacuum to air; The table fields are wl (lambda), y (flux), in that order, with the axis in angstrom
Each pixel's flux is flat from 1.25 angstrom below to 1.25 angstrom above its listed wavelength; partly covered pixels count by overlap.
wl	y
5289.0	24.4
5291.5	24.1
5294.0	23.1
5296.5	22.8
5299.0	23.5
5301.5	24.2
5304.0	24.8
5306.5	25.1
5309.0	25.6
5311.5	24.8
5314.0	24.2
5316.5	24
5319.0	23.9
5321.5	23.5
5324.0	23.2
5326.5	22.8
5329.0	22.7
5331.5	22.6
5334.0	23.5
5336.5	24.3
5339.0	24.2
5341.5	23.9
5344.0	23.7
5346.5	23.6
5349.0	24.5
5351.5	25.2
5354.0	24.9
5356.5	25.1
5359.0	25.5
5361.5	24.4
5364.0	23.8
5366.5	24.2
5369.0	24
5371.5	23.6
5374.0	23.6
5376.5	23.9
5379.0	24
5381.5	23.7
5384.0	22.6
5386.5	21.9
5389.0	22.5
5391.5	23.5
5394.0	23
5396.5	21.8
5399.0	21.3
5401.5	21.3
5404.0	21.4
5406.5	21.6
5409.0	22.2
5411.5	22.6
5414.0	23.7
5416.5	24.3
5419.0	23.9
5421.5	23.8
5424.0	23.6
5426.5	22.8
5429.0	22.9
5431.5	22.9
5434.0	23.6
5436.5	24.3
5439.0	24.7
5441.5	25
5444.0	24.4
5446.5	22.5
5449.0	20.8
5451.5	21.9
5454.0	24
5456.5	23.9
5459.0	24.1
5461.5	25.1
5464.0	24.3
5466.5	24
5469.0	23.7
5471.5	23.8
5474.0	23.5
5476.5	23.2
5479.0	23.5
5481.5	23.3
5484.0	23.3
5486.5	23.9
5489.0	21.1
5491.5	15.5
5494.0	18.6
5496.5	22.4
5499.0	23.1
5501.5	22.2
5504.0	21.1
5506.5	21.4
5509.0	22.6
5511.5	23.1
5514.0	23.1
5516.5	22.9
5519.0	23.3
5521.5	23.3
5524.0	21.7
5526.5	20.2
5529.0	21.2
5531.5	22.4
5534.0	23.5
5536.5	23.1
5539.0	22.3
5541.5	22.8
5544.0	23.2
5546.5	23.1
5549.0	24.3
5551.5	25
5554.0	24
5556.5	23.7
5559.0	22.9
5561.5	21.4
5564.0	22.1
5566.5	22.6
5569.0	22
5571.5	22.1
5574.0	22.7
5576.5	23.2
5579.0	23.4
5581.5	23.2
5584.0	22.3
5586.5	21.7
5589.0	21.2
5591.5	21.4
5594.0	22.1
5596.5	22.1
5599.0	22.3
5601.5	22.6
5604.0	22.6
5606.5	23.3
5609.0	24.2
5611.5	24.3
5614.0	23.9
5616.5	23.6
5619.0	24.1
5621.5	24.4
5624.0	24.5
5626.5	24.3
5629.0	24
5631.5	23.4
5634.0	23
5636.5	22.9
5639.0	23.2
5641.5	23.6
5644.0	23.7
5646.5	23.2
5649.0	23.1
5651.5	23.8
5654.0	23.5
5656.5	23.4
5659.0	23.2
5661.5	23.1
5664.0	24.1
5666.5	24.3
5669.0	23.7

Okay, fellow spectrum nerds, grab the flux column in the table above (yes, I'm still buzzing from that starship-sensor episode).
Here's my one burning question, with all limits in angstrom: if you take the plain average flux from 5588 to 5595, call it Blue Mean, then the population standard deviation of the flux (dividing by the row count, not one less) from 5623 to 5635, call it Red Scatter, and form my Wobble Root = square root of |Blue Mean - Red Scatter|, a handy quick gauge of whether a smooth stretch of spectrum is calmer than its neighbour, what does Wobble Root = 4.58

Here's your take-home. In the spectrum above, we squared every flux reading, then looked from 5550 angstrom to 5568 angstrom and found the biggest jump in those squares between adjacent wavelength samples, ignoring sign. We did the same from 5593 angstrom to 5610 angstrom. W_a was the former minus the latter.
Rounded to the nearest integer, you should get 24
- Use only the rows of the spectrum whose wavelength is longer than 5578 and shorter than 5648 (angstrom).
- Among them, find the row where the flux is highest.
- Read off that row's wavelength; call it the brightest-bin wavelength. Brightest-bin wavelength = 5624.0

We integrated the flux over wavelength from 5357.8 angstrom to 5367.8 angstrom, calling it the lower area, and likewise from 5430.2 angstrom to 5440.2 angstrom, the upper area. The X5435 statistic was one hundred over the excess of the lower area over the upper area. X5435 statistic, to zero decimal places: 17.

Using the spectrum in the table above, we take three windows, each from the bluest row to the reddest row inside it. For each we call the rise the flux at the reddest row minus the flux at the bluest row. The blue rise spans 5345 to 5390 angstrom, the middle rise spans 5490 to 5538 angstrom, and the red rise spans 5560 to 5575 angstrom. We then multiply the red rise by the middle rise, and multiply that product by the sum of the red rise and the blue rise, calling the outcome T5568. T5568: 2.0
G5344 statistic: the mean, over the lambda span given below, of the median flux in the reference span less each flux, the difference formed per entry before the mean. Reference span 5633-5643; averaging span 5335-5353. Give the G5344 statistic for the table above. -1.1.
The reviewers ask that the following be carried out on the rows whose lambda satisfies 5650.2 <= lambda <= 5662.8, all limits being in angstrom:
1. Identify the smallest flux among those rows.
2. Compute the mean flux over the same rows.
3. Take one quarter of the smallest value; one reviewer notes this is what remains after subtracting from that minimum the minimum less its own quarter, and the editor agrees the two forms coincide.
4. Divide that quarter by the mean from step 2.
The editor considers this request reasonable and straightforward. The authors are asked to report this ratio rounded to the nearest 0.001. 0.247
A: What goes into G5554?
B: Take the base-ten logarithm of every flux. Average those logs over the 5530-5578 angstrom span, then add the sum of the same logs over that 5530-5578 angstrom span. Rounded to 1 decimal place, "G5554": 27.2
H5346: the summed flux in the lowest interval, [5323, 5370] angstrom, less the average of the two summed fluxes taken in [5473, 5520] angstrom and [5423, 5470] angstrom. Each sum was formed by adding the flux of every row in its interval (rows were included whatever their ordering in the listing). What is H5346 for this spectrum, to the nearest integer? 21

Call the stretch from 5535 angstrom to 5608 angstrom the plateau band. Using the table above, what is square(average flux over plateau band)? 516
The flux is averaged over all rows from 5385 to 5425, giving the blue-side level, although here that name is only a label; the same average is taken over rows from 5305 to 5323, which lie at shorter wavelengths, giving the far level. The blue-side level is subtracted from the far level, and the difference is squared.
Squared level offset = 3.2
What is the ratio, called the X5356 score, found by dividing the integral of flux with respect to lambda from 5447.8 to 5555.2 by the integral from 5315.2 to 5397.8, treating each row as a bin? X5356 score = 1.2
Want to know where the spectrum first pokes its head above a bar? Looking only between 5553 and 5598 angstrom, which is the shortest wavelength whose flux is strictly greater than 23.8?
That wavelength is 5554.0 angstrom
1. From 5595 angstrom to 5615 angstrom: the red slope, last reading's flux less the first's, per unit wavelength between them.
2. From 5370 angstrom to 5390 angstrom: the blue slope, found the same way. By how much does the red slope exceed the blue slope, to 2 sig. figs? 0.17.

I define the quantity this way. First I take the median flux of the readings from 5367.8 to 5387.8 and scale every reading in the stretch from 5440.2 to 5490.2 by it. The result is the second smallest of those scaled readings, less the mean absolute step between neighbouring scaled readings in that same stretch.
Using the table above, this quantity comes 0.859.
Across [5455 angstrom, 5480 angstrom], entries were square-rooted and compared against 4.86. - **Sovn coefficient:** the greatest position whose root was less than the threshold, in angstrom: 5479.0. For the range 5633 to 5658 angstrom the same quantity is 5656.5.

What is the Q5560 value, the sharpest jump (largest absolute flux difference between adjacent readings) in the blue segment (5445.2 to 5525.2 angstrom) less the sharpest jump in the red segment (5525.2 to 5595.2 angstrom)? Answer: 4.1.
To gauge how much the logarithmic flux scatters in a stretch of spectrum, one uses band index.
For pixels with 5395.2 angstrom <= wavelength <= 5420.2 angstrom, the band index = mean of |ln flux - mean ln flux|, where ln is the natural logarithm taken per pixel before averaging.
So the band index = 0.043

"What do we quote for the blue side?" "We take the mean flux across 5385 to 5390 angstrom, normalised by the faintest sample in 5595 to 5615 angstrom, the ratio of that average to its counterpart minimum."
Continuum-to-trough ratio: 1.00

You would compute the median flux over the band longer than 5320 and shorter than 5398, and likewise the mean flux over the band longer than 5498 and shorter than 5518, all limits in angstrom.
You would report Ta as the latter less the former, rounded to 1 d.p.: -1.3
